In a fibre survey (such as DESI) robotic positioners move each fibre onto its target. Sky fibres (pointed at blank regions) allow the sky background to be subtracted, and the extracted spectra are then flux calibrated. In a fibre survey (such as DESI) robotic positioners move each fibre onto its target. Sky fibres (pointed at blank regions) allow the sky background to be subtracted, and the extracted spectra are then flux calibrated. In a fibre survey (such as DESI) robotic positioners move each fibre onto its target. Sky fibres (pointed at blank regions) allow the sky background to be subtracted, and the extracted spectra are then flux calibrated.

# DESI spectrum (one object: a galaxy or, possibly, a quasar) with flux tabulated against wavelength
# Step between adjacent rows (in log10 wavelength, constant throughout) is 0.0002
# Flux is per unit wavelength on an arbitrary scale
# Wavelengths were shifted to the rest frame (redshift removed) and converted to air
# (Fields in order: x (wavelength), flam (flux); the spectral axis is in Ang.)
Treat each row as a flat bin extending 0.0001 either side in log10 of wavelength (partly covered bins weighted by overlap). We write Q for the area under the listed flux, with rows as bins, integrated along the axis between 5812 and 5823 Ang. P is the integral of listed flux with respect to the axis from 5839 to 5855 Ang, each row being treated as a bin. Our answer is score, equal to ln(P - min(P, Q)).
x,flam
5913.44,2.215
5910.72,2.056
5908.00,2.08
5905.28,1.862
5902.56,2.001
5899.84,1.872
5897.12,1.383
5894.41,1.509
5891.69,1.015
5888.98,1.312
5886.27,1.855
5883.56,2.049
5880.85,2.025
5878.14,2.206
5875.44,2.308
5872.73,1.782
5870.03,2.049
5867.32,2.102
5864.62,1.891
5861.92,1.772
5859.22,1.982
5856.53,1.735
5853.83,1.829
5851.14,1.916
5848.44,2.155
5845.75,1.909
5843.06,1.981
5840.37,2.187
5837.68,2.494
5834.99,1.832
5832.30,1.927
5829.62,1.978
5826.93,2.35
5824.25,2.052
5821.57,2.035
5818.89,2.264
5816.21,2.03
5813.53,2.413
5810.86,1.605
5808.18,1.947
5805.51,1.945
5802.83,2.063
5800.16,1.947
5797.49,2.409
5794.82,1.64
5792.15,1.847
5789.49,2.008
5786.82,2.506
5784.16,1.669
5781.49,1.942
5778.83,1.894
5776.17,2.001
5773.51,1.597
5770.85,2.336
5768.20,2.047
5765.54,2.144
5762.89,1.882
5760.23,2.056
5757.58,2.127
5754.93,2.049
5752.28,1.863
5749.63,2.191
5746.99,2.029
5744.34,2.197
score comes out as 2.1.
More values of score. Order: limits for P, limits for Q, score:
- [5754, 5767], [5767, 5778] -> 1.6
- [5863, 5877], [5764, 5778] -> -2.6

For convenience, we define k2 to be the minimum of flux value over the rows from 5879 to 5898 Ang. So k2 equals 1.015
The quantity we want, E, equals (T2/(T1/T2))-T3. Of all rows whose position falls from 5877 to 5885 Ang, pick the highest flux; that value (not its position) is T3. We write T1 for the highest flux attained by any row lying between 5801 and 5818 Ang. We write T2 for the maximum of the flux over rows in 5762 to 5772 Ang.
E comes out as 0.06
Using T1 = 2.413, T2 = 2.336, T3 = 2.206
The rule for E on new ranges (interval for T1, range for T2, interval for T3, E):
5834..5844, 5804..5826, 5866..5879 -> 0.03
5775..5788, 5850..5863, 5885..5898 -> -0.29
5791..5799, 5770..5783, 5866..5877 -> -0.04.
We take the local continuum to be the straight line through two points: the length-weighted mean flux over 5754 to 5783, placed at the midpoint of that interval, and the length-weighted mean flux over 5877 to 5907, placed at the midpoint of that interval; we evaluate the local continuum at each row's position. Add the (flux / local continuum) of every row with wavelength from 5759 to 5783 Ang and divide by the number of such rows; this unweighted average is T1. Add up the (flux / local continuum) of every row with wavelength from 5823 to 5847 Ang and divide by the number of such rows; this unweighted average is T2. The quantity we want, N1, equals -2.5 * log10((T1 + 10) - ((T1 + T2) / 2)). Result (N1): -2.493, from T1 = 0.99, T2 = 1.12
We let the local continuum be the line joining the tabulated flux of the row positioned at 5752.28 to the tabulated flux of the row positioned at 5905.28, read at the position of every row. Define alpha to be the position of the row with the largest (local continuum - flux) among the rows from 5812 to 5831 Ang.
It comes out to 5829.62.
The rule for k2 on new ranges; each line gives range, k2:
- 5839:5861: 1.735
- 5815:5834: 1.927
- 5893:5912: 1.383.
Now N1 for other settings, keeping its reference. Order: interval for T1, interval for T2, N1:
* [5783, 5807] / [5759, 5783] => -2.502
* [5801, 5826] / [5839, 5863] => -2.500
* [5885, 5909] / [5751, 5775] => -2.498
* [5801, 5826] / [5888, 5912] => -2.505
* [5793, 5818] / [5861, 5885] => -2.495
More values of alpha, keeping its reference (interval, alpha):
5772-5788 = 5773.51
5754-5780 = 5773.51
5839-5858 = 5856.53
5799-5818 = 5810.86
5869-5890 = 5888.98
